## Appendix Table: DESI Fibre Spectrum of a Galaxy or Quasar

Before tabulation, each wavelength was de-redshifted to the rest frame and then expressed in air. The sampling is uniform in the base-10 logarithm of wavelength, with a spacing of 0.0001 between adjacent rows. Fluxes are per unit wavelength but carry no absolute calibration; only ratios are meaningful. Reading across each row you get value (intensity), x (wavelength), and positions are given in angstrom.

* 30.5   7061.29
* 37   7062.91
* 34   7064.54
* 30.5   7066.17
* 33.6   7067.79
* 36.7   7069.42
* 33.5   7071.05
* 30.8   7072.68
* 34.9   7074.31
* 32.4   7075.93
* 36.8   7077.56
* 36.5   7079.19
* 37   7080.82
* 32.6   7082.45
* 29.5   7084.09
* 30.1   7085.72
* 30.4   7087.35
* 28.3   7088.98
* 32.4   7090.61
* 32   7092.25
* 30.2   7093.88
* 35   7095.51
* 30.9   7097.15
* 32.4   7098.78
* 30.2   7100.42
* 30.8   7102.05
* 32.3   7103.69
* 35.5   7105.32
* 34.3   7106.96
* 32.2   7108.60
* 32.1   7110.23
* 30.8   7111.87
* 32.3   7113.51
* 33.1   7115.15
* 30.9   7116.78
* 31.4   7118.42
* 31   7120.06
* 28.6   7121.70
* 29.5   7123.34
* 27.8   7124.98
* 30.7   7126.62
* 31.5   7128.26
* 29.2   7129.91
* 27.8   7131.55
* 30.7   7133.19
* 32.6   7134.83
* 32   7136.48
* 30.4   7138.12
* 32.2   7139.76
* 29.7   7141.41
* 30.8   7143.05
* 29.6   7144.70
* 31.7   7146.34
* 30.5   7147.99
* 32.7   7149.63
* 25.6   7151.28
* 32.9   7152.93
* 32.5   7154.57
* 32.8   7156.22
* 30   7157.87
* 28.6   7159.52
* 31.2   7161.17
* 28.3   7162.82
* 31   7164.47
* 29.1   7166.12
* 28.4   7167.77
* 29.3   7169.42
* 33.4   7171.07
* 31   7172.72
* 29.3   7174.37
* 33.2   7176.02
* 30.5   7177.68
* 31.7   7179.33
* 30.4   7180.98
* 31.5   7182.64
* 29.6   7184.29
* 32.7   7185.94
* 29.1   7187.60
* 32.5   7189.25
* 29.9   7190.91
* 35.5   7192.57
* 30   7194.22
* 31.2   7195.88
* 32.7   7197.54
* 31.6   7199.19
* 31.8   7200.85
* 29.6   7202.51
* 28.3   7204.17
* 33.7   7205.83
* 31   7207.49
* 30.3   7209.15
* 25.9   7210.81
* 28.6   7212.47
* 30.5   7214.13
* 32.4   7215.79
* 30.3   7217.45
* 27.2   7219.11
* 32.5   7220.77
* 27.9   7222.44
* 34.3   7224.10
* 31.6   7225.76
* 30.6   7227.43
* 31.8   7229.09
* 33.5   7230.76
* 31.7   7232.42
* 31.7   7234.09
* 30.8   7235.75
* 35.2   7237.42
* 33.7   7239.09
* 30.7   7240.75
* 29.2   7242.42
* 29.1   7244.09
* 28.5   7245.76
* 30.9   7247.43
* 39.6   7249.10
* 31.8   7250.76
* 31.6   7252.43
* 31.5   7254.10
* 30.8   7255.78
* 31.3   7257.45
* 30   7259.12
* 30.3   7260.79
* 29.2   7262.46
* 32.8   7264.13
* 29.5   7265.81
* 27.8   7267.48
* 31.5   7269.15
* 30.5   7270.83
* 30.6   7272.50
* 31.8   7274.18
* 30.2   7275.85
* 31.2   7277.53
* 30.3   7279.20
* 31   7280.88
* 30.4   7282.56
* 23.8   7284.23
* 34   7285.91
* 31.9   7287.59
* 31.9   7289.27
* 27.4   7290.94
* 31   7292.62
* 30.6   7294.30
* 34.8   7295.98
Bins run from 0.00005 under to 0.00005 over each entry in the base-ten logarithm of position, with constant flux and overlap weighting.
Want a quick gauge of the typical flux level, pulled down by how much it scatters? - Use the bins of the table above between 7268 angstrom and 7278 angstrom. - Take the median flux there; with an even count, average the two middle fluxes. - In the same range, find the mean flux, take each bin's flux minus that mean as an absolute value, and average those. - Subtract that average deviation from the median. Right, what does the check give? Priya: 30.4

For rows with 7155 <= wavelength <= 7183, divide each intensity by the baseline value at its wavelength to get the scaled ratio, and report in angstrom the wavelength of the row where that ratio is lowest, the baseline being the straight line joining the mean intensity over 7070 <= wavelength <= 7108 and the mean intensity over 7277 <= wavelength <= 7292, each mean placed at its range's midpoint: 7162.82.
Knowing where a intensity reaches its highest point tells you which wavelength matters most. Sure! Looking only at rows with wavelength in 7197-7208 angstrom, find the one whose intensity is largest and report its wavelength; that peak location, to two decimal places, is 7205.83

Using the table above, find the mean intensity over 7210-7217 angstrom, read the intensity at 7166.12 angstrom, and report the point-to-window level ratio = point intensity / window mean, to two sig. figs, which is 0.99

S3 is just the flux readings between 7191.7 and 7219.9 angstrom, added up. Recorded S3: 521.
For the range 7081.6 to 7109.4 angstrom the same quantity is 539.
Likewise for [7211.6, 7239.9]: 534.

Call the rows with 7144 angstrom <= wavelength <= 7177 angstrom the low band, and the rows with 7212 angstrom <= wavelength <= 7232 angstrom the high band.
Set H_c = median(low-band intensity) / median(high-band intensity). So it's 0.99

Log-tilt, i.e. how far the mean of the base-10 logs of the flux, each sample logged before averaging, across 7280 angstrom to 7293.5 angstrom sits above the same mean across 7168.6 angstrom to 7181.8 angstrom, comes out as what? -0.015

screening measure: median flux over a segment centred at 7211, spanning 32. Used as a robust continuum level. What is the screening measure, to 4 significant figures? 31.00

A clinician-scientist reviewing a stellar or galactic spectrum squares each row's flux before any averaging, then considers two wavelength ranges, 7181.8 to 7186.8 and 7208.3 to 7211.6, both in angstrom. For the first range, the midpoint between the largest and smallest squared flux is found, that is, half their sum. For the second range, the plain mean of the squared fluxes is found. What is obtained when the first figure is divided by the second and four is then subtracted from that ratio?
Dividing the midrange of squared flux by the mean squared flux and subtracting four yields -2.78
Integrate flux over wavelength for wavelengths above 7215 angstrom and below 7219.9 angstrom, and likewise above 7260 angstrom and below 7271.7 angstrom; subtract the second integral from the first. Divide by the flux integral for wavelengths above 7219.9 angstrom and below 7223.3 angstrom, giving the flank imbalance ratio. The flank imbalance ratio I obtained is -2.0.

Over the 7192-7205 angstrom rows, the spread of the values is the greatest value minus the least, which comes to 7.2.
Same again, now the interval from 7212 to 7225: 7.1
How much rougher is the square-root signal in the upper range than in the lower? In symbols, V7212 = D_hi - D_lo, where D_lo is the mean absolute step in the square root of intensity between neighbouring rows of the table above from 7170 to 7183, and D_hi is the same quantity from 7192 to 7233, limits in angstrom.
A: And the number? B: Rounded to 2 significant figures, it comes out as 0.053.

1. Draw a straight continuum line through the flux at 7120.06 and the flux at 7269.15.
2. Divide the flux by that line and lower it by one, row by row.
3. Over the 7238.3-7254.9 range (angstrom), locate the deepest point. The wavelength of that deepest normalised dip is 7245.76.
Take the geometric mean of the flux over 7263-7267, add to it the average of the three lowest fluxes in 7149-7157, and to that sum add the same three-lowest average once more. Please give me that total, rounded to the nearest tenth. 91.6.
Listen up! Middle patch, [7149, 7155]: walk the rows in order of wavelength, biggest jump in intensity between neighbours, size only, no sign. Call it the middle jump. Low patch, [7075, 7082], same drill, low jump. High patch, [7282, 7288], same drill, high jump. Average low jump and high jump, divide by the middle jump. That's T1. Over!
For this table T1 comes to 1.0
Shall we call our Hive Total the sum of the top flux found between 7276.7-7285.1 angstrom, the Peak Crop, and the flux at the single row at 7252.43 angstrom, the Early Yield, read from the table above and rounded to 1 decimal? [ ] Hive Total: 62.8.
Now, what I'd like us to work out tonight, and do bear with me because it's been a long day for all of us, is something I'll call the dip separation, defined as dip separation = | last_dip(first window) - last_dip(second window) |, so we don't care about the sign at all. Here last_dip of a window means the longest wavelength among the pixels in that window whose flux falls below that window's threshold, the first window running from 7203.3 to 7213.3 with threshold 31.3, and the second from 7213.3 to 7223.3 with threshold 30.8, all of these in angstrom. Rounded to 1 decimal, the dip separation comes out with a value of 10.0 angstrom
